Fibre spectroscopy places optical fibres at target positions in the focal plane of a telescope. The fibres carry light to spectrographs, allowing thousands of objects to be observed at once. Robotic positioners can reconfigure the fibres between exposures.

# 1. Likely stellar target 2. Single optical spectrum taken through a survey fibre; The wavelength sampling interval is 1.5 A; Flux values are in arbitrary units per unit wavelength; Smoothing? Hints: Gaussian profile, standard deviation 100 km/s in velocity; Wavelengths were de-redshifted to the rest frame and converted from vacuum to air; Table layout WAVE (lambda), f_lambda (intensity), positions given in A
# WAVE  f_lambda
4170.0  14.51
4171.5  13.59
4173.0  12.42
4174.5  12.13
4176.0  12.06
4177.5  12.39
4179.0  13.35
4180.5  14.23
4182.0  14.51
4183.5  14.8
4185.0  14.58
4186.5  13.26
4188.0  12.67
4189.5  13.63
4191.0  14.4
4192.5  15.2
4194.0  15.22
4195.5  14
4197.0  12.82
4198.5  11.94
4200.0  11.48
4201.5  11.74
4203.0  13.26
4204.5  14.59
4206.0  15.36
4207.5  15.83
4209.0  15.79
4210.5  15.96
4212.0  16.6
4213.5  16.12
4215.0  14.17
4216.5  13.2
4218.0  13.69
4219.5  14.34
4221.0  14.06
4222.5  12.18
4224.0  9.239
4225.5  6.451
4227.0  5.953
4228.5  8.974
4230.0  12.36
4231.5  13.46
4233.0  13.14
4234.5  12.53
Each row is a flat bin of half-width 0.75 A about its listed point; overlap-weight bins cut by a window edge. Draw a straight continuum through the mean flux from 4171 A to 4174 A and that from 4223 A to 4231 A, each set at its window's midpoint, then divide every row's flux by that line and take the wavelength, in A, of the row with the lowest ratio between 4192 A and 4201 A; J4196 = 4200.0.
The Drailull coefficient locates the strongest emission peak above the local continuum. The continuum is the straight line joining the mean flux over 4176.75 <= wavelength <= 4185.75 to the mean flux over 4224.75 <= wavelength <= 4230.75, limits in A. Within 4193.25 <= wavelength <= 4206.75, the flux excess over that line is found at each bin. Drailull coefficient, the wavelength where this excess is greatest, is 4206.0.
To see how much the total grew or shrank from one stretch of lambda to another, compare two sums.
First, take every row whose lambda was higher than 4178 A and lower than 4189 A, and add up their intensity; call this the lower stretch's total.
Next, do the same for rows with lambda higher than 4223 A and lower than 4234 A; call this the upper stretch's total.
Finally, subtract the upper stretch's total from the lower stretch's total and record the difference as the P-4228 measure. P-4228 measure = 28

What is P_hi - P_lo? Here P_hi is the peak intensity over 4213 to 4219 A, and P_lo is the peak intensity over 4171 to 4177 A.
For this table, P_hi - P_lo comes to 2.5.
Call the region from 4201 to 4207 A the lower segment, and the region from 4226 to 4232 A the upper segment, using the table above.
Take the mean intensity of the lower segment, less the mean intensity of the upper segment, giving 4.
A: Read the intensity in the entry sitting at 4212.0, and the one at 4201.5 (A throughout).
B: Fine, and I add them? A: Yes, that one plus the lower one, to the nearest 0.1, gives 28.3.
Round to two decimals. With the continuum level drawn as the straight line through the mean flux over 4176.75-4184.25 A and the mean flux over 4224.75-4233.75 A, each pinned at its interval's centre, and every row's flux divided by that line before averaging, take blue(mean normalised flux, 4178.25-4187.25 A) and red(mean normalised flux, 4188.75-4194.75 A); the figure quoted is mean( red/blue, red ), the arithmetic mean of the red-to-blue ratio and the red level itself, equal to 1.11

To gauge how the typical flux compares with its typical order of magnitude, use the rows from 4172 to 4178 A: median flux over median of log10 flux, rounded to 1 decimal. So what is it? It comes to 11.3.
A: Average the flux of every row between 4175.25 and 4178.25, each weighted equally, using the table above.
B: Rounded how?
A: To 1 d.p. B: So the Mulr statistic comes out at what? 12.2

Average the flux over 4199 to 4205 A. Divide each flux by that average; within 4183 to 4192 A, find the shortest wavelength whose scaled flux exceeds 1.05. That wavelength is 4183.5 A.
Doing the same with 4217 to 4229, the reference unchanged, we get 4218.0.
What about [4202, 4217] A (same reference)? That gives 4204.5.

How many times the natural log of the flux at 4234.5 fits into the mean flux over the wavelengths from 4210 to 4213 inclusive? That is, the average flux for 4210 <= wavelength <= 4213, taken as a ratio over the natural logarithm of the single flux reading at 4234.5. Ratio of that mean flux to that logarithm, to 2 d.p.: 6.44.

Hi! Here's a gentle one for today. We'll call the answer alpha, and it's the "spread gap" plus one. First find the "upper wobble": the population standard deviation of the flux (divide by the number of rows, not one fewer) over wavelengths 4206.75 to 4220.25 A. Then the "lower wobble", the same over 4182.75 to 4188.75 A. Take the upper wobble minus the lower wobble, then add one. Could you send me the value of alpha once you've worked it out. 1.3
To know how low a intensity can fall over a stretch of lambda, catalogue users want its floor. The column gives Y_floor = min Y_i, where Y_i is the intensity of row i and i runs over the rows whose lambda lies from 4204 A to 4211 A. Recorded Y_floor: 14.59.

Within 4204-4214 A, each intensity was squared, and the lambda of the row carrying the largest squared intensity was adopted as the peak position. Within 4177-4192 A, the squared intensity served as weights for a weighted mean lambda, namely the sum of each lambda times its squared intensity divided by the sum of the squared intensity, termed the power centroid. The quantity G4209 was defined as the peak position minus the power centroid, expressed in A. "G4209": 27.7 A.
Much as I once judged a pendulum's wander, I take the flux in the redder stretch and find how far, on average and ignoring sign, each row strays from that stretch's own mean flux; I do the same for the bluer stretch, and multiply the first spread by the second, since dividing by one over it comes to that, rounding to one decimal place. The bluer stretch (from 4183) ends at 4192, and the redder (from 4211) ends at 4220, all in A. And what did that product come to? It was 0.8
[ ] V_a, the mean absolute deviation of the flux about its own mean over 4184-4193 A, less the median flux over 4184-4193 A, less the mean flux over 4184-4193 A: -27.2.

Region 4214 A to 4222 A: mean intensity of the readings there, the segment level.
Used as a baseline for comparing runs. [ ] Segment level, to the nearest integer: 14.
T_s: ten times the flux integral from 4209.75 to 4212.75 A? 488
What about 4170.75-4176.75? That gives 753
